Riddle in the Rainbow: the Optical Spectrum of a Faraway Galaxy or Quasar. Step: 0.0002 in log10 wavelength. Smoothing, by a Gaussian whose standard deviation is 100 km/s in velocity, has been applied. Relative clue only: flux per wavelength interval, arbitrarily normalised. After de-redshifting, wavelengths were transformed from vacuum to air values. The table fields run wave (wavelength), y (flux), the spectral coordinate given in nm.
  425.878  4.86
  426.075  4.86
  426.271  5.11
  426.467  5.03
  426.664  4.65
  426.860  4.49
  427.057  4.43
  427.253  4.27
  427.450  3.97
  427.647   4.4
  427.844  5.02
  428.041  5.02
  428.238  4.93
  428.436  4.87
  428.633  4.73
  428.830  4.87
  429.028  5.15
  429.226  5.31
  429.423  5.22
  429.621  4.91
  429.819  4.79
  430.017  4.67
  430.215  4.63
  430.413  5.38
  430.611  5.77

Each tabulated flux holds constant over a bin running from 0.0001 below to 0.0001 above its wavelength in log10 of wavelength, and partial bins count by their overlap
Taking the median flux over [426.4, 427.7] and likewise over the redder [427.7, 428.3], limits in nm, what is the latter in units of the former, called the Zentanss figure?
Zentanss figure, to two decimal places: 1.13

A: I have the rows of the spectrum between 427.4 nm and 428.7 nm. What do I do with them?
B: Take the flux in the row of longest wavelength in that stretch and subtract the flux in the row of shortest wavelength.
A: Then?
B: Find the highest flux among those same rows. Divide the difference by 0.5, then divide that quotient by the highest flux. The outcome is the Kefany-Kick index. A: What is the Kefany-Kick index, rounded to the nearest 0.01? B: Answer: 0.30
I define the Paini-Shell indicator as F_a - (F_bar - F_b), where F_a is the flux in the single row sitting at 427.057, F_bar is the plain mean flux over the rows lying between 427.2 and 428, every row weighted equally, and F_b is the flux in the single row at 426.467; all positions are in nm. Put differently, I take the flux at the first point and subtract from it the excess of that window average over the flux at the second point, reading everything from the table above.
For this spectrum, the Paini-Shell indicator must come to 5.0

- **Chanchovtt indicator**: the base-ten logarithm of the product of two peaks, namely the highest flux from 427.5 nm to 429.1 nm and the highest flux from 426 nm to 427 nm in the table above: 1.42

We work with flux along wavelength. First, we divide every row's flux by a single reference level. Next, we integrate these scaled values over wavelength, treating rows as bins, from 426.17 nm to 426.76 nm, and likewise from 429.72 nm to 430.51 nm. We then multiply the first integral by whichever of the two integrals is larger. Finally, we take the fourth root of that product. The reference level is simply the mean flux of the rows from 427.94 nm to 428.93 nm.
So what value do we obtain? 0.83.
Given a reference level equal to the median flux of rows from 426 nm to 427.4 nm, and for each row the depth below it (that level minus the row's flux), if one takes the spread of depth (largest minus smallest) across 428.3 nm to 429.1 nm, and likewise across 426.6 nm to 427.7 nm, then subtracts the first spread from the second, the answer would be 0.3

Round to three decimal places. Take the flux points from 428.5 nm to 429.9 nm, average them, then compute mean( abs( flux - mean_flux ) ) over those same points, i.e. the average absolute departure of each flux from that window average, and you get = 0.197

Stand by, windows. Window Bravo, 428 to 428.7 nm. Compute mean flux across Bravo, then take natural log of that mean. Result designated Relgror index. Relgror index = 1.59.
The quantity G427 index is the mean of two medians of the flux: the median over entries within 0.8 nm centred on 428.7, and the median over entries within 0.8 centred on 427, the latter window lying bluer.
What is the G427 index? 4.7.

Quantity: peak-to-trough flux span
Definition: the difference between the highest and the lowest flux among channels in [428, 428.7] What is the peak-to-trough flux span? 0.29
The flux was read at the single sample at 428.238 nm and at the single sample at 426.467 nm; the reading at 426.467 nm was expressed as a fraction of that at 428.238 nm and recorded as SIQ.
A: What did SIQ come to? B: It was 1.02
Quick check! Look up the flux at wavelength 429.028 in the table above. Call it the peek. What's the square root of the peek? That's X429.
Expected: 2.27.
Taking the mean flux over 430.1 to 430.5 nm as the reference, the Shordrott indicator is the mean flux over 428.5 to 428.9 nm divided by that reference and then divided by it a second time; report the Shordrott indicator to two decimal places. 0.19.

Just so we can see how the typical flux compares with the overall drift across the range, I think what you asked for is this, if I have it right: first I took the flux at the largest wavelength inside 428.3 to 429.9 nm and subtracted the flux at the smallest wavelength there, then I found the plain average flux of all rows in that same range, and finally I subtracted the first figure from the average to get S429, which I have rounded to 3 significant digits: 5.06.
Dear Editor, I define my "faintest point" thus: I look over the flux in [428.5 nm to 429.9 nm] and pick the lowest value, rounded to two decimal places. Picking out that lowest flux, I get 4.73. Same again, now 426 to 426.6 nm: 4.86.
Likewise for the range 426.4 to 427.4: 4.27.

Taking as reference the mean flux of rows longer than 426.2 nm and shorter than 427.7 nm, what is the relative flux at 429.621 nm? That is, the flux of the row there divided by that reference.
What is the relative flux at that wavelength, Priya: 1.08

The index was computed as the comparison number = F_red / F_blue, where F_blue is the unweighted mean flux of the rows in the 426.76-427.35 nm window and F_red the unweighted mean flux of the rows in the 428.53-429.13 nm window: 1.12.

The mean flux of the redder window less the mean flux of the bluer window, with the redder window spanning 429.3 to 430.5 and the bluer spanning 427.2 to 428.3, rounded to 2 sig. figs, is 0.33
